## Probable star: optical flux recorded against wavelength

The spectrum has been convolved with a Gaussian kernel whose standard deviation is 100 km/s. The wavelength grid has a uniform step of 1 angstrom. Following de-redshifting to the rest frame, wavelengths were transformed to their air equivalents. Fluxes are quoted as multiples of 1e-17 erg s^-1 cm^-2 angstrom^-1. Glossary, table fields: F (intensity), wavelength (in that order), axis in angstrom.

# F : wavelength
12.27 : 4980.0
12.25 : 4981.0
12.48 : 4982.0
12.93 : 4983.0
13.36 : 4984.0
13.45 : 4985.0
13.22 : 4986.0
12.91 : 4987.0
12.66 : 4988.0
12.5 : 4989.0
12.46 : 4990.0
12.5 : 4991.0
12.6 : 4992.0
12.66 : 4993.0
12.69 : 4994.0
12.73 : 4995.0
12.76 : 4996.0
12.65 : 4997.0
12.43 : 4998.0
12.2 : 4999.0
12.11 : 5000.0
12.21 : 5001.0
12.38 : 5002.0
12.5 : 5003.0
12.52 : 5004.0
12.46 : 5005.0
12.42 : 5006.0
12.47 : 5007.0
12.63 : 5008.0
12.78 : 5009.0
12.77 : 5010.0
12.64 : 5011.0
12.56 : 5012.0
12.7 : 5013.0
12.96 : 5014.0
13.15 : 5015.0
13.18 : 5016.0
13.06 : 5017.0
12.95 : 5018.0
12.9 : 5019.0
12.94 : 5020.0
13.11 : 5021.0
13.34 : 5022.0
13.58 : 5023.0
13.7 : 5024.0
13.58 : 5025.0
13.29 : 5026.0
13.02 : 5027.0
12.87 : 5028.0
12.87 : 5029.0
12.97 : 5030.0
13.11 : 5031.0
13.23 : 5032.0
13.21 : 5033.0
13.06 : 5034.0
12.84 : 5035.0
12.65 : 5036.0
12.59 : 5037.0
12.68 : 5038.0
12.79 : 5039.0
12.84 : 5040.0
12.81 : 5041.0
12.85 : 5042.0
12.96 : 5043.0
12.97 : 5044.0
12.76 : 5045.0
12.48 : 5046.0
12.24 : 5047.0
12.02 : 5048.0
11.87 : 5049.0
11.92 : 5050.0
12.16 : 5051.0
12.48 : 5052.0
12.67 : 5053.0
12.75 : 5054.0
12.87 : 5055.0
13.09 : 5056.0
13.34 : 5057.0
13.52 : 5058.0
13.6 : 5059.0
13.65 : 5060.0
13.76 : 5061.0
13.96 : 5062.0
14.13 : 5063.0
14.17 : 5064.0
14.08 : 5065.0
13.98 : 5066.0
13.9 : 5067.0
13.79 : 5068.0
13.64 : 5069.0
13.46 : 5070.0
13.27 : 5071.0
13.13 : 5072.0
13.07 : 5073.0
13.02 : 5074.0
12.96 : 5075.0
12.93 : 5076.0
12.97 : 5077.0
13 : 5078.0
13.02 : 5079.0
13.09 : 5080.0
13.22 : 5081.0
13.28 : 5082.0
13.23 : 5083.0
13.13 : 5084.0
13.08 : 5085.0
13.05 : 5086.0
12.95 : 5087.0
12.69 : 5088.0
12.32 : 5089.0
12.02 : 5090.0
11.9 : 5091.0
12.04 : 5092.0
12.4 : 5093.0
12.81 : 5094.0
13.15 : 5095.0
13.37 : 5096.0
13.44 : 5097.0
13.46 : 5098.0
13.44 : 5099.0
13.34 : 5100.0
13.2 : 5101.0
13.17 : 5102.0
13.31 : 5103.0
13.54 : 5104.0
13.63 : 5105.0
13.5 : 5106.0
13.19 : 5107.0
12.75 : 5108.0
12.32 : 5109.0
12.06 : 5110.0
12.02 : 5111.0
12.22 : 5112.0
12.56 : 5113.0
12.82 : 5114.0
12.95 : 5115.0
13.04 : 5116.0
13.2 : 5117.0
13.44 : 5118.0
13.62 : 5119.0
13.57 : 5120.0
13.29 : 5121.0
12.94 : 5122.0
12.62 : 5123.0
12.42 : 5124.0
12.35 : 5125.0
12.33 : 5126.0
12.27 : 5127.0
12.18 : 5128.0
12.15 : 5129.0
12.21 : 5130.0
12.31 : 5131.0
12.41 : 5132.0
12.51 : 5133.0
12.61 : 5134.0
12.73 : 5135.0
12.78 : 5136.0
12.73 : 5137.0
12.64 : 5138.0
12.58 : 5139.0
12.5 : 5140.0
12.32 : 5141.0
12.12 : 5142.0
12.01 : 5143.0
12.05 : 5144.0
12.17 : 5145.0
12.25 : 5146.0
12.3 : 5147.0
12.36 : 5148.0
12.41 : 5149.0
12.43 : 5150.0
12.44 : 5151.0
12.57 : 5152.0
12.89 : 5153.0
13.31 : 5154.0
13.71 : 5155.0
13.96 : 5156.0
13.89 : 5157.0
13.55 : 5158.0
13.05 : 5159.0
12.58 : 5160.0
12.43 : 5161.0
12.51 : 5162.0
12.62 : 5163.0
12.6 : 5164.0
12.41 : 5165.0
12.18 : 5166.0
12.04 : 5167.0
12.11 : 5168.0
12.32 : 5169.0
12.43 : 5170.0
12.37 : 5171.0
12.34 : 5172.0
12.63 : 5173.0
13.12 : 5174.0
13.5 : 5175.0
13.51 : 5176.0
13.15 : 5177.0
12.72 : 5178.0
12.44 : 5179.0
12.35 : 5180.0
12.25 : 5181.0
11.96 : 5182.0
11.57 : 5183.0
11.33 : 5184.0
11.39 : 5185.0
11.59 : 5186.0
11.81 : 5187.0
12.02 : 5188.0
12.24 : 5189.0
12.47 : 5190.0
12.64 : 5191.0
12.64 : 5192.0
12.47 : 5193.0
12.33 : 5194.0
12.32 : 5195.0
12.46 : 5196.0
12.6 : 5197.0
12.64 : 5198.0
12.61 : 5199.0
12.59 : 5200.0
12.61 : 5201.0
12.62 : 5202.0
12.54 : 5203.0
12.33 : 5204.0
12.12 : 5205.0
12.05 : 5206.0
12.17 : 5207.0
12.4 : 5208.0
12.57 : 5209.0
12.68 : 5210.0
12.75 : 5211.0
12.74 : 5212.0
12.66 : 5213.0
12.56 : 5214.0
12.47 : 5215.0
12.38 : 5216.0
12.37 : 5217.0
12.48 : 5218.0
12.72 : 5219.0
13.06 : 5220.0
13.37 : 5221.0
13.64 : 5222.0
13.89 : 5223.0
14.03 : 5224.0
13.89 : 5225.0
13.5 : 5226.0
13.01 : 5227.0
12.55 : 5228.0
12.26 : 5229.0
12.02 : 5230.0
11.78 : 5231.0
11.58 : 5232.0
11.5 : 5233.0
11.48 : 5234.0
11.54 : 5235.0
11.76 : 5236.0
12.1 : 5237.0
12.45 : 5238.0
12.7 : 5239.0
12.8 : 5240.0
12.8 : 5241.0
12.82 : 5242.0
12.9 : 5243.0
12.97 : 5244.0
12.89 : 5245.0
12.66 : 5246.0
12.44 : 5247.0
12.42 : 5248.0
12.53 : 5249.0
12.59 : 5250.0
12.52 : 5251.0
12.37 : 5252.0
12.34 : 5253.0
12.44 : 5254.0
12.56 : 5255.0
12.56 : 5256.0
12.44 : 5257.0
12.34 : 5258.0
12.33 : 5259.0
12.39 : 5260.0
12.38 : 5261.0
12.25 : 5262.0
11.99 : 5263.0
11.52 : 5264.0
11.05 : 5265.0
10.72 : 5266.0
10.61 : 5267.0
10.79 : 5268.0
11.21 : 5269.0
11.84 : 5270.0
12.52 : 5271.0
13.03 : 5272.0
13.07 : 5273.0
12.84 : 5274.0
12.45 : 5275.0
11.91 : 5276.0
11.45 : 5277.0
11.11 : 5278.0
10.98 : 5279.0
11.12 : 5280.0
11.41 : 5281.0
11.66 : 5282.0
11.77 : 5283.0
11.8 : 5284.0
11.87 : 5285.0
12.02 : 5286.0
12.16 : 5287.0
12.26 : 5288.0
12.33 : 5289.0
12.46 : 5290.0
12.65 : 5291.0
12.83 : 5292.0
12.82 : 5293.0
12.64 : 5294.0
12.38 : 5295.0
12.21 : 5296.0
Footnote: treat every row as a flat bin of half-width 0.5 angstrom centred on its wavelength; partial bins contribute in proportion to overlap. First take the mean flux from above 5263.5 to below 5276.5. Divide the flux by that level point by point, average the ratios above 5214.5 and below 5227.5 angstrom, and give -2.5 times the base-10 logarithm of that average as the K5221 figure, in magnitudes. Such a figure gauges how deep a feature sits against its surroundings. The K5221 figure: -0.12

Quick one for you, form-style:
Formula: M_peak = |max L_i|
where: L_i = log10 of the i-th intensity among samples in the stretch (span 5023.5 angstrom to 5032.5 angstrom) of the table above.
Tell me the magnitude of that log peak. 1.14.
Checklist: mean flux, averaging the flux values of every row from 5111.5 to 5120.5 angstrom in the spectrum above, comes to 13.05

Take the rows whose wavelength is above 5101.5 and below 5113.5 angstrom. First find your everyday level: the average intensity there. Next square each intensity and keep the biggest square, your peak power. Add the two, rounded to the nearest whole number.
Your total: 199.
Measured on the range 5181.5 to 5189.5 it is 162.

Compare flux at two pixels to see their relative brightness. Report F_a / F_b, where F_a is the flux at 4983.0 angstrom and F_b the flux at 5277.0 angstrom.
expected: 1.13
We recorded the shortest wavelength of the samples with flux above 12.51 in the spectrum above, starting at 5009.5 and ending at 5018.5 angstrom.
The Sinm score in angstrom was 5010.0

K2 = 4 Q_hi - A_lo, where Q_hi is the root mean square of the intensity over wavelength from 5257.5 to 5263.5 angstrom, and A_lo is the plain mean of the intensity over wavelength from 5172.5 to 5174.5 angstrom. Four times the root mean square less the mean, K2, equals 36.2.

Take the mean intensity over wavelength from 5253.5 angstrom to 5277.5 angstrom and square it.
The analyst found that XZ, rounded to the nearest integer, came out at 145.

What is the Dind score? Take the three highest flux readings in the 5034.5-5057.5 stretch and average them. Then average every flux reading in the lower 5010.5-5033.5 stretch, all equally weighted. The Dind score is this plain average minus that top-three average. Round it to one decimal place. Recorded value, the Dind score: 0.0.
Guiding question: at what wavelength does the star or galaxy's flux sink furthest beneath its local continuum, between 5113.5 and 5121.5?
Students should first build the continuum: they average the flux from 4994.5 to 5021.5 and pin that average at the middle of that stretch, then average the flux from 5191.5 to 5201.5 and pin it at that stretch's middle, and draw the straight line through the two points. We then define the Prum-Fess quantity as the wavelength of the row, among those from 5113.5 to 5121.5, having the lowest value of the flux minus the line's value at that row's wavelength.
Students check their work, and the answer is 5114.0 angstrom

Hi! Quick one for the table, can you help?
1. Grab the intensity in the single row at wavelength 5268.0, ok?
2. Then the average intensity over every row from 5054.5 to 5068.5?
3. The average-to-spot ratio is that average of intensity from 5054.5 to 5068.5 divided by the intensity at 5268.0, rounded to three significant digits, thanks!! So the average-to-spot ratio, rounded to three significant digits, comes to 1.27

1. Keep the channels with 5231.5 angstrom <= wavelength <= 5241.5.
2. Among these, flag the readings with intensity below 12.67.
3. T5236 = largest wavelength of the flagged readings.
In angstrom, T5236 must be 5238.0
